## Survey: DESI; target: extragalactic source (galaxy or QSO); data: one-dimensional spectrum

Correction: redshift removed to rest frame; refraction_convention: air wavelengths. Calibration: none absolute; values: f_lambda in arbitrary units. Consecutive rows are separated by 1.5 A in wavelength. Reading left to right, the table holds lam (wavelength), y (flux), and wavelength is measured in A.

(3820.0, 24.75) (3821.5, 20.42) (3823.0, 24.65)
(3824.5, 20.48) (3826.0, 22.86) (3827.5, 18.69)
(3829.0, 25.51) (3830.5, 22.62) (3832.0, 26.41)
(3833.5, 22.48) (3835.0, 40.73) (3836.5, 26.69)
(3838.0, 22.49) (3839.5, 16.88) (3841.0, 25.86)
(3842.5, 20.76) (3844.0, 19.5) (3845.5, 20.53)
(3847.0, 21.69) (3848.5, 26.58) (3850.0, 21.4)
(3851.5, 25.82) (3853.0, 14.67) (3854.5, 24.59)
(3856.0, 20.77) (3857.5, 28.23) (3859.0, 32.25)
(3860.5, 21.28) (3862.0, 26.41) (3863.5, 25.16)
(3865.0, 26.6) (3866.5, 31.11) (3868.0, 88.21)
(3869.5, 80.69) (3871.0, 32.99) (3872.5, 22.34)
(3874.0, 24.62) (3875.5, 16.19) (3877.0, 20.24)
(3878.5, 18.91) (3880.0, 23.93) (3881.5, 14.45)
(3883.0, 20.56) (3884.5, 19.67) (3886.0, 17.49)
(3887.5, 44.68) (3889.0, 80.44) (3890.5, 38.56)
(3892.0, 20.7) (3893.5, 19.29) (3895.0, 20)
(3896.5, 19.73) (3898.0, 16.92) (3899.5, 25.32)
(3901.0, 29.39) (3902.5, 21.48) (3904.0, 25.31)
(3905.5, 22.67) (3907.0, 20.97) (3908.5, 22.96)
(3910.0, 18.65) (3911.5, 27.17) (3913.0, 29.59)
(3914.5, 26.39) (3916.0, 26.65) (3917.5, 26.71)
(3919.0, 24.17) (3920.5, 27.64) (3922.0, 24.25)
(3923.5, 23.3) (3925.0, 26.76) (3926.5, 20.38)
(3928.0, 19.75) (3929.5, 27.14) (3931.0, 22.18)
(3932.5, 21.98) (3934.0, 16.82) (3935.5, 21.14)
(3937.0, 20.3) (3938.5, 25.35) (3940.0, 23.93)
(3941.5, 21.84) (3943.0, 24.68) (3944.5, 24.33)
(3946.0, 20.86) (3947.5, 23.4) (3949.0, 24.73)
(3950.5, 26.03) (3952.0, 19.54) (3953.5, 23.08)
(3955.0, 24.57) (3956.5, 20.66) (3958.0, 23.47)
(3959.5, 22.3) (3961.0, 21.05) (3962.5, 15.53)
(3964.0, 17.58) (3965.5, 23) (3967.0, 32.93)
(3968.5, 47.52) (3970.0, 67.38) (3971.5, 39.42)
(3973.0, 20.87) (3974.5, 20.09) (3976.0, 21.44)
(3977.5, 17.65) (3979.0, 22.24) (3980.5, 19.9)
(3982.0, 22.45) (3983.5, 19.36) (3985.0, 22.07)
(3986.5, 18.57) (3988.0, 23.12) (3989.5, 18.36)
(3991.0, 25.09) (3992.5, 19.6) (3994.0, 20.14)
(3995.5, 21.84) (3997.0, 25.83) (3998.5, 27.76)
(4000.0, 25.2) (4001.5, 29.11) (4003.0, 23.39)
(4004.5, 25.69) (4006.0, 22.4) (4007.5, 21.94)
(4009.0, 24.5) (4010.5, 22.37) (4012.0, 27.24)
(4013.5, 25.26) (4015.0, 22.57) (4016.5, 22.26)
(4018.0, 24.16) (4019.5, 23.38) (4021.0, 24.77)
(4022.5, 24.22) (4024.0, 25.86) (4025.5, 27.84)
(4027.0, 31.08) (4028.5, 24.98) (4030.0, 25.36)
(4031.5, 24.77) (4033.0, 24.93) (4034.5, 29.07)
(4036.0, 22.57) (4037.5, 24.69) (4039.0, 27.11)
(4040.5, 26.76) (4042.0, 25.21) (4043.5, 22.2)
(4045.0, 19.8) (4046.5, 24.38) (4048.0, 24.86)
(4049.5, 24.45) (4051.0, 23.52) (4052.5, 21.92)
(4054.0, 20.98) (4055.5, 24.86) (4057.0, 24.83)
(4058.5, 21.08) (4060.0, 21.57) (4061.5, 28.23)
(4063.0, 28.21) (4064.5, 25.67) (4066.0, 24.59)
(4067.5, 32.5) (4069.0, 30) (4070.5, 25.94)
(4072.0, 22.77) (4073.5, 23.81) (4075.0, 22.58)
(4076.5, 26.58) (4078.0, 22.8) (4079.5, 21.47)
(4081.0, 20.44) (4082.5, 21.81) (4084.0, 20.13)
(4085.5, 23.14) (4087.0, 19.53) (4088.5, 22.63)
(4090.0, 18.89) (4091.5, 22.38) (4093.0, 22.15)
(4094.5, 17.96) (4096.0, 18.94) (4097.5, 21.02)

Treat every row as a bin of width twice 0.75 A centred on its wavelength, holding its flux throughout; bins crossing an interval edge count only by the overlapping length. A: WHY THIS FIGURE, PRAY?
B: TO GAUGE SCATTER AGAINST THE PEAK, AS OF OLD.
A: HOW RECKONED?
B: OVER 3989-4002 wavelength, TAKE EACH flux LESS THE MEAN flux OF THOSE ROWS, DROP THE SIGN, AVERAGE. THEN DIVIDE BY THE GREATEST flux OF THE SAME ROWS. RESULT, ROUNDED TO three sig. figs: 0.112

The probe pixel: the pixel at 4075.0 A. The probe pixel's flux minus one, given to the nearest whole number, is 22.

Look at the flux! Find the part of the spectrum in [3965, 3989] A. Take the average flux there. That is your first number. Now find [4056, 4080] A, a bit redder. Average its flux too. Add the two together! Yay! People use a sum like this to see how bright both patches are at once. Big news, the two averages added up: 53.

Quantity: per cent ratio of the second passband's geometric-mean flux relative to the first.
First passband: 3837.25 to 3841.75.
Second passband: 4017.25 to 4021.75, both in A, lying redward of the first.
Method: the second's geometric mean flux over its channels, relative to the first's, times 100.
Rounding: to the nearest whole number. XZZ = 113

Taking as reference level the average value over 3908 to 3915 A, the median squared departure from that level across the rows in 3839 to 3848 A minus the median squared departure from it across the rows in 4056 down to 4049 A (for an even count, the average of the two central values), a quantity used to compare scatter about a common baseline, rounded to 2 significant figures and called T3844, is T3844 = 17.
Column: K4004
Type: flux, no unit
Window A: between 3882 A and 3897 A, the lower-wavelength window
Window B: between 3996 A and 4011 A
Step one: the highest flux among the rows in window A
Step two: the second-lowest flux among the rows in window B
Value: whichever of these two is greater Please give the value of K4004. 80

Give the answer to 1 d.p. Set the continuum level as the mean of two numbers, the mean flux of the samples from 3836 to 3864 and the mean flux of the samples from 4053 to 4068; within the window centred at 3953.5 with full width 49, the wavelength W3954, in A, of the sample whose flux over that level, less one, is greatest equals 3970.0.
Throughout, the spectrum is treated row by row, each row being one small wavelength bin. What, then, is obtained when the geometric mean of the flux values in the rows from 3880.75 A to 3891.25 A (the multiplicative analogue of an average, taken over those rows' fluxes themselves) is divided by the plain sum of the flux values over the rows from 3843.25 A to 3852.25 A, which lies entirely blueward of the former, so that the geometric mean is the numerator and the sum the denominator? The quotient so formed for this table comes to 0.21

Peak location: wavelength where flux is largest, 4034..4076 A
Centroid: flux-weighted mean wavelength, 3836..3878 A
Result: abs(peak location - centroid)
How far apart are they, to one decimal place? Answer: 208.6 A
